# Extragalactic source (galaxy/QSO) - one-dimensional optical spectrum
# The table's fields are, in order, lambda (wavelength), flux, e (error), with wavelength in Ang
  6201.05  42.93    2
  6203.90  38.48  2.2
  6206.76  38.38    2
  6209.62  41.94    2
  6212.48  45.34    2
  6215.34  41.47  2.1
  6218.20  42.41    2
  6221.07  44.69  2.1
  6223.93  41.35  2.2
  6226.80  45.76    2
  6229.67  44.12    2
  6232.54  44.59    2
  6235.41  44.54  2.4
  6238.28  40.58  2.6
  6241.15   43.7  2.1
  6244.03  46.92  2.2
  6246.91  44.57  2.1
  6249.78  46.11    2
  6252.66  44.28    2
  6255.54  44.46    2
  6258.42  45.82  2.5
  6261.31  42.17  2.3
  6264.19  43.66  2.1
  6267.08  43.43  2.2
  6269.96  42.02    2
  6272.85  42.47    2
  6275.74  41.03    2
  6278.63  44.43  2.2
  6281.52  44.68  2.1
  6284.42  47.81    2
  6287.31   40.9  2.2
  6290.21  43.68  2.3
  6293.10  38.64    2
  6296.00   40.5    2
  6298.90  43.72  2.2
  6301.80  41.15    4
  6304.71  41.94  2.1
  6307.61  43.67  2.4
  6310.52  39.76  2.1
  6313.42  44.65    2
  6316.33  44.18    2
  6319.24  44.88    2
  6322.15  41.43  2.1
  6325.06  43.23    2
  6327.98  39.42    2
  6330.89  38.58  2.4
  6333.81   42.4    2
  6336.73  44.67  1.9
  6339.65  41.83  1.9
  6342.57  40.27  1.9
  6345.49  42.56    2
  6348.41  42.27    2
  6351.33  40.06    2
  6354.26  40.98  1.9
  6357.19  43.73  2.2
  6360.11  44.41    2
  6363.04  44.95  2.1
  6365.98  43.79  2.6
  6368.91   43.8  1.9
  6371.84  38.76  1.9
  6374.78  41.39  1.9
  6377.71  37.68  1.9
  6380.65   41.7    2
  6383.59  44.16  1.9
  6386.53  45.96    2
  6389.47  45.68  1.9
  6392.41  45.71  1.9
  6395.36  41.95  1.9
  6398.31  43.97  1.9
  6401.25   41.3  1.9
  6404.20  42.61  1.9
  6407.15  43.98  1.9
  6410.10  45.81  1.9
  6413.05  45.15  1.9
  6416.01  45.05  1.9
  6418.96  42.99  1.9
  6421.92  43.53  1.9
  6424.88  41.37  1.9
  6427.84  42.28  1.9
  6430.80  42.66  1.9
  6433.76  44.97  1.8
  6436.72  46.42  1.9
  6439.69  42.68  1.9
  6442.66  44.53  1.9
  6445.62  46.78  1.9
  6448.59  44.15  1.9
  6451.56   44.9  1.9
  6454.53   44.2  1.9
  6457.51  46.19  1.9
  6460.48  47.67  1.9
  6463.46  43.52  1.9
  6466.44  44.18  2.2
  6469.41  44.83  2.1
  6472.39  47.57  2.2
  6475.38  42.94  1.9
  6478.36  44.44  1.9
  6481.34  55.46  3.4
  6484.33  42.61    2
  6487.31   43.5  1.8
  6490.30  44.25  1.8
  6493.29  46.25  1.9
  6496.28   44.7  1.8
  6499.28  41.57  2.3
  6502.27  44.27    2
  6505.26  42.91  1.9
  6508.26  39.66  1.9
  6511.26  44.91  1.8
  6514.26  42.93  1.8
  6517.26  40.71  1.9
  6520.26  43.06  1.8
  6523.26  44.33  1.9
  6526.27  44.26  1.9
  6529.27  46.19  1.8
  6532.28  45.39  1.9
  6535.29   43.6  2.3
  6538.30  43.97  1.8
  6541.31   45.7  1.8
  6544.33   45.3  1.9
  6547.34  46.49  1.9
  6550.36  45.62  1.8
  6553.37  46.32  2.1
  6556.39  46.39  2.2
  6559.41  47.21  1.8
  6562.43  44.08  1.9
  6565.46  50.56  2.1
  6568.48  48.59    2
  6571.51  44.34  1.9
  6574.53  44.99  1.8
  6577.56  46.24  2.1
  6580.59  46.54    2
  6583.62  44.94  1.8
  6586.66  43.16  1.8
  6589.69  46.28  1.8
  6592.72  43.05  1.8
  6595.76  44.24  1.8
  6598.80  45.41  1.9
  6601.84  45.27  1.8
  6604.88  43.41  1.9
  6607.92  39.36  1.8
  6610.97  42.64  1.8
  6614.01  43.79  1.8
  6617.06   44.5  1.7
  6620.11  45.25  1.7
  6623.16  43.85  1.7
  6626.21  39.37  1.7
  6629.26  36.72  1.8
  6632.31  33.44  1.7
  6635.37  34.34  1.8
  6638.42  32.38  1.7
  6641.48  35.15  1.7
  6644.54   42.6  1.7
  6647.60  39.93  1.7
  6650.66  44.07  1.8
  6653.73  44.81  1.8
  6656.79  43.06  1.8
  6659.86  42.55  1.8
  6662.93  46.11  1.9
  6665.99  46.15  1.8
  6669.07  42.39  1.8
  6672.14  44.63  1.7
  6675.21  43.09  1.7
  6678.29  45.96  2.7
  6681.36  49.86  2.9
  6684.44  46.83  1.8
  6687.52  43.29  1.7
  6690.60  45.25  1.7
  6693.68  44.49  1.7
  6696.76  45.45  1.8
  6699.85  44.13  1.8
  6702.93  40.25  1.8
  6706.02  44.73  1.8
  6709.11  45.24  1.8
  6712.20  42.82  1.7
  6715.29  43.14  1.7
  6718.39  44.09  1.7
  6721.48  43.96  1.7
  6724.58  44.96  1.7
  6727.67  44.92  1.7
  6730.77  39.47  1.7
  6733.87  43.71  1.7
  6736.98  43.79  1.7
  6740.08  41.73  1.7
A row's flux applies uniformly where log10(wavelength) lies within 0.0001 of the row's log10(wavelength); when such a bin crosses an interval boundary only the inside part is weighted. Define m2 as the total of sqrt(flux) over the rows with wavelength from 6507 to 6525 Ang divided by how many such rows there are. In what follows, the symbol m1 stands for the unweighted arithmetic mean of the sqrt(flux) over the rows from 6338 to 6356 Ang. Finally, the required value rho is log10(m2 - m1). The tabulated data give -1.0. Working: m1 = 6.43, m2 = 6.53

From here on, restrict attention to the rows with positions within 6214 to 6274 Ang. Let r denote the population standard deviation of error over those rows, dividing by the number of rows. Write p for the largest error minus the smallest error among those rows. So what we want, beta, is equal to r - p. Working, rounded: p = 0.60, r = 0.17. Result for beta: -0.43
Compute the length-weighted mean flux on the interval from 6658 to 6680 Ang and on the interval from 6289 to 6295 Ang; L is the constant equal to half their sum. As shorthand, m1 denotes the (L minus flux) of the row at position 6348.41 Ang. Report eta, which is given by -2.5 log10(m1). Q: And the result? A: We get 0.8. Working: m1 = 0.5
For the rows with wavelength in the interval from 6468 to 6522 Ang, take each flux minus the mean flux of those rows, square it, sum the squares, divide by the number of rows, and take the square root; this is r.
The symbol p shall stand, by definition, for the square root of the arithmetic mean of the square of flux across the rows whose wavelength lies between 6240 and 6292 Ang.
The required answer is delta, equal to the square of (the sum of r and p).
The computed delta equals 2239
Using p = 44.0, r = 3.3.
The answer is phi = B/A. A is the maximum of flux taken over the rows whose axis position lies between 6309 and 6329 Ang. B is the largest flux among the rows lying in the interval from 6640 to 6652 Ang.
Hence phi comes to 0.98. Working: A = 44.88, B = 44.07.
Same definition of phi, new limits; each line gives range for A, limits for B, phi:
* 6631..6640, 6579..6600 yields 1.36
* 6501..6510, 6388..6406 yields 1.03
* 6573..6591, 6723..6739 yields 0.97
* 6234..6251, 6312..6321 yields 0.96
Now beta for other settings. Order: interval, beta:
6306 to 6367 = -0.52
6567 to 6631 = -0.30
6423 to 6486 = -1.27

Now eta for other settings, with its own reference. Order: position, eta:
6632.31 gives -2.4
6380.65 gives 0.0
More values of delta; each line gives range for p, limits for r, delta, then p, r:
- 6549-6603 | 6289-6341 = 2286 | 45.8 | 2.0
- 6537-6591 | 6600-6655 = 2525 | 46.0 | 4.3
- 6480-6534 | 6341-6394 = 2187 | 44.4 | 2.4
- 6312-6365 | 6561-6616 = 2013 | 42.5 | 2.4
